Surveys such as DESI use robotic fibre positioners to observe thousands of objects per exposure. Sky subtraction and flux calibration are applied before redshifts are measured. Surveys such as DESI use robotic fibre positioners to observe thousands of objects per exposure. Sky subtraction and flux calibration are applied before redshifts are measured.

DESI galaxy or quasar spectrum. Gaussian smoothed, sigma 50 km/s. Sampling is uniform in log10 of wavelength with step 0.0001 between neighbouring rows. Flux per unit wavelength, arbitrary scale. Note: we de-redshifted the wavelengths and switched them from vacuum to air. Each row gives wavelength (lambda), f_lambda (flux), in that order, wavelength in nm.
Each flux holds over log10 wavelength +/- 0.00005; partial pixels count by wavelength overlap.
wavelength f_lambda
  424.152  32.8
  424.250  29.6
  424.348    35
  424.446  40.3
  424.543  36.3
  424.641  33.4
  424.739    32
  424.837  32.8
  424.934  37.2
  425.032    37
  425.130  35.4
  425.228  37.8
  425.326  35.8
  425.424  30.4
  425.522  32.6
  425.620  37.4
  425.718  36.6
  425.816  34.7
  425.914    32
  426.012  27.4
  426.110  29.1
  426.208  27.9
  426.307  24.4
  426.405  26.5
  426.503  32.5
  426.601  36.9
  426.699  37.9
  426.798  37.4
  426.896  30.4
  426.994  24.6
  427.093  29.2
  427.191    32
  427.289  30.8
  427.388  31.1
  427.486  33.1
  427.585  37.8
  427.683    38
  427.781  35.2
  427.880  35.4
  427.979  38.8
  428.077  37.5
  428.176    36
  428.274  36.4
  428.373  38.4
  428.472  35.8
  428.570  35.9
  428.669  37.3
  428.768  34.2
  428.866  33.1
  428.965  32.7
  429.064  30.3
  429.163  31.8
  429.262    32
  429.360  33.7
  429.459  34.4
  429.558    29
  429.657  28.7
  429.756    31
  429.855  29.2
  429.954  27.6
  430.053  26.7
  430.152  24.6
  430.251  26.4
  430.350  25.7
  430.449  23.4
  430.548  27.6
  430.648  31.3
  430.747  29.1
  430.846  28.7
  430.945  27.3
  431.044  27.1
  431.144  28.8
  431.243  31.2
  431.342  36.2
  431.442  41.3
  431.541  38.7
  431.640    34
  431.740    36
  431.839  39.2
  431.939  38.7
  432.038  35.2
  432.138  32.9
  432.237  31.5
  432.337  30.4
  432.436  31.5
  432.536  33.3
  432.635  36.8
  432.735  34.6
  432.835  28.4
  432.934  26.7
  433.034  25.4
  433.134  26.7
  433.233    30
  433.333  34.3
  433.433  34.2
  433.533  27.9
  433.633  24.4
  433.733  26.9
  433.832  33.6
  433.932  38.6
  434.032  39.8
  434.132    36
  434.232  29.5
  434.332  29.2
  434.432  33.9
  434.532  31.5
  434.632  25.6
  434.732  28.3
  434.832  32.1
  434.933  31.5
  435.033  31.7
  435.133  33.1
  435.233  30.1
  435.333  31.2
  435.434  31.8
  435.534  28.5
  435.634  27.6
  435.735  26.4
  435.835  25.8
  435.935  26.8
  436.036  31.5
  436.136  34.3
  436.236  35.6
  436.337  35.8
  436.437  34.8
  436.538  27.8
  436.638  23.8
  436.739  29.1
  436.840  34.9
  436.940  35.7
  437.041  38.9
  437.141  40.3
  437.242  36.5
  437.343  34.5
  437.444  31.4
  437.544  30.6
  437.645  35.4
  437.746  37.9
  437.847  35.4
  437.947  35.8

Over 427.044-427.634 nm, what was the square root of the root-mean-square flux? 5.70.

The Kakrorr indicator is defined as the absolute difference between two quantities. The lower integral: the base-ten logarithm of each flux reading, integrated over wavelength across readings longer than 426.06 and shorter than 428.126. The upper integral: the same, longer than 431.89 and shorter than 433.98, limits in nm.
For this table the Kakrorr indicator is 0.01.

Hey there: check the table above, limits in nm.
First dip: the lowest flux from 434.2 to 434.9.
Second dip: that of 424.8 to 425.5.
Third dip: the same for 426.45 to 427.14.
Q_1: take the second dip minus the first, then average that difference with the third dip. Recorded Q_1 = 14.7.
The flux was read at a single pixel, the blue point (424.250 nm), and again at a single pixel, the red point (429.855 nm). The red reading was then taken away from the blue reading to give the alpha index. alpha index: 0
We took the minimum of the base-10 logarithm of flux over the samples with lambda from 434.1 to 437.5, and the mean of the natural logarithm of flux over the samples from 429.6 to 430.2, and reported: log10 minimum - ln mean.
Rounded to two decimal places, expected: -1.95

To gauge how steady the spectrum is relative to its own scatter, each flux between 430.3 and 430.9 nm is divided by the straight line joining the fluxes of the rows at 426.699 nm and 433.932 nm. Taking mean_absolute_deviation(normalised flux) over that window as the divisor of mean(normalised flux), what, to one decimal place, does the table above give 13.4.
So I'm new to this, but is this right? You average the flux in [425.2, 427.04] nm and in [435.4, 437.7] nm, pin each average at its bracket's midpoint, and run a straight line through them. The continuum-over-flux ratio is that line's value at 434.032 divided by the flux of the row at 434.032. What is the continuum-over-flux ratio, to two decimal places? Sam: 0.81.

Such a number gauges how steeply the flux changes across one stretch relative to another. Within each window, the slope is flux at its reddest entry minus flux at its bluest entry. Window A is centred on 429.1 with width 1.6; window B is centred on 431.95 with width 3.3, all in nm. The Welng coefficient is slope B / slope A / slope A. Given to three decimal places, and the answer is 0.026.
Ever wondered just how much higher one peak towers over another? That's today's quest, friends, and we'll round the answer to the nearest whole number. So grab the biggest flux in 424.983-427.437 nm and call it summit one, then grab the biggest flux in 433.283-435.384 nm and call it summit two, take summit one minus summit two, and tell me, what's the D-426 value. -2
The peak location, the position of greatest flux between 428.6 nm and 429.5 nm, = 428.669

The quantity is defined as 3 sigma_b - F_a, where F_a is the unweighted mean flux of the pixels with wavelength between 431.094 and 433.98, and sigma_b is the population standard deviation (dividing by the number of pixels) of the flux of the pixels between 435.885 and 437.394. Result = -19.3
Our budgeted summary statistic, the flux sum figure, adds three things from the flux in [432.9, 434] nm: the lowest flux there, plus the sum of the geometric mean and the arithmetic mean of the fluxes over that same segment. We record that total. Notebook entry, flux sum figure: 84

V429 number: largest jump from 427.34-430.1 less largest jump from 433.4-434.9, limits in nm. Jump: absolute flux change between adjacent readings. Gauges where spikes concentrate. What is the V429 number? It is -1.3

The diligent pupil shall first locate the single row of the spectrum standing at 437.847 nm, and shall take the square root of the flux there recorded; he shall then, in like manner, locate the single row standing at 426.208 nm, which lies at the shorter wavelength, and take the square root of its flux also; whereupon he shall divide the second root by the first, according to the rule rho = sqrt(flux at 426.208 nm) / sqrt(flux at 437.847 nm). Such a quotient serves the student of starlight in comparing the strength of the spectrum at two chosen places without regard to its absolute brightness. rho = 0.89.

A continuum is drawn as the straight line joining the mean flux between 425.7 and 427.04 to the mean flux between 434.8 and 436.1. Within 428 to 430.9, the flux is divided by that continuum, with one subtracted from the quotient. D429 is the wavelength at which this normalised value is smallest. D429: 430.449 nm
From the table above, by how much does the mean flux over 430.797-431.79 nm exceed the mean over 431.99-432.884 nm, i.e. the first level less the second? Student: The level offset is 0.2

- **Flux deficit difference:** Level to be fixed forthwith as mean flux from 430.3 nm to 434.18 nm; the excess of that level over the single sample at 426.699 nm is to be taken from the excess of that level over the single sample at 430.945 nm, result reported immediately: 11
